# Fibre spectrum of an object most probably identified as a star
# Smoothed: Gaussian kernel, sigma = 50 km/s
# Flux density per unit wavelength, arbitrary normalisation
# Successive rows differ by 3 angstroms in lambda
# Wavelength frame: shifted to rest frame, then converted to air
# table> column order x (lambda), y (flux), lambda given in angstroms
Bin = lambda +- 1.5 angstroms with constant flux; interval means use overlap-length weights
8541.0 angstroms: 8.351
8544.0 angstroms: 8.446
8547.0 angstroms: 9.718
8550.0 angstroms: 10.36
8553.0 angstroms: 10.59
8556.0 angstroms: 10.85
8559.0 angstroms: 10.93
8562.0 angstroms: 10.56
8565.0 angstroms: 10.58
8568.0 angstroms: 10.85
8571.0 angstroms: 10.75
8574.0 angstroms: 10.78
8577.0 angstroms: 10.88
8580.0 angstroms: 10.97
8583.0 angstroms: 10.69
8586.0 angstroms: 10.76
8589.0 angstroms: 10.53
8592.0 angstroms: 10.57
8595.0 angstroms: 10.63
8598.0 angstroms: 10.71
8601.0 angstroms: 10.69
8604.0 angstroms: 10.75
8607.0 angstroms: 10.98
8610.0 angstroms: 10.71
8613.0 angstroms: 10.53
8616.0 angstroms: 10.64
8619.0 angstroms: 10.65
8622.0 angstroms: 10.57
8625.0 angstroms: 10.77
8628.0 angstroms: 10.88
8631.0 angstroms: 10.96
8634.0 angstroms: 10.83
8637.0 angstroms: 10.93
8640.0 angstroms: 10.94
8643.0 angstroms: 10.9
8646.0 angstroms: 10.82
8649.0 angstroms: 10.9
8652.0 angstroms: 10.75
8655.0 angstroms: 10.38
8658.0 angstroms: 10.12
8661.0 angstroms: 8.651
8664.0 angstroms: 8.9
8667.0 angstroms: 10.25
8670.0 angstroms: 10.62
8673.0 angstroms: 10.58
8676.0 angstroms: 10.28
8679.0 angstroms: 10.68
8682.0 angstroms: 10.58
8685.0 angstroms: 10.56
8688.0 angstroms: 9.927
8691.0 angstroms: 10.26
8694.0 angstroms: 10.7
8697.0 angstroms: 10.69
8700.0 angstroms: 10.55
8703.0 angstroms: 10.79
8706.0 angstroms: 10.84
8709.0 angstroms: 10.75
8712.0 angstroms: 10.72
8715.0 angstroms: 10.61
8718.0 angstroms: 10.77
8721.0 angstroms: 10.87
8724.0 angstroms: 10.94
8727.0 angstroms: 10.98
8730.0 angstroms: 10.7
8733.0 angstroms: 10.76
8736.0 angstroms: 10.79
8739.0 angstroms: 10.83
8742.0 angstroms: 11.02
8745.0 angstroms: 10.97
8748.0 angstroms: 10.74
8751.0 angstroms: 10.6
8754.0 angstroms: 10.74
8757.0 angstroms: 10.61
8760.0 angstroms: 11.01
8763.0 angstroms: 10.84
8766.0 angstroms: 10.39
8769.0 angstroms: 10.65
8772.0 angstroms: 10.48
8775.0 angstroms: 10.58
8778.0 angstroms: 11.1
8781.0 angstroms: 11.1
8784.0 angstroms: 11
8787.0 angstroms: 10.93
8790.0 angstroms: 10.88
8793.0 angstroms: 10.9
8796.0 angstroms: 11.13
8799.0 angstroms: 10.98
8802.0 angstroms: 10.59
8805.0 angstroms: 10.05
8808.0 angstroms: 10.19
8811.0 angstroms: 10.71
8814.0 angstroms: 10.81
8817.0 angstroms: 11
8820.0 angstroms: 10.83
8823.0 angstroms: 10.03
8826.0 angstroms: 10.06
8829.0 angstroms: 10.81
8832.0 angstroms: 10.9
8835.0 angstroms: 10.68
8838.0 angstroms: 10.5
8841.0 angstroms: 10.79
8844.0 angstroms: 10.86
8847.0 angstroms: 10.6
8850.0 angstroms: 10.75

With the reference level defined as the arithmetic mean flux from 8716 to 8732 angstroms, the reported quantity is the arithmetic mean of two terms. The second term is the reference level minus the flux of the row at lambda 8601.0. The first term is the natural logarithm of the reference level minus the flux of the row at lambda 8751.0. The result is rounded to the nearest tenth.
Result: -0.6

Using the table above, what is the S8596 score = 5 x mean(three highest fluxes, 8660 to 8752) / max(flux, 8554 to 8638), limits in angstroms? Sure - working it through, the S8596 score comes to 5.00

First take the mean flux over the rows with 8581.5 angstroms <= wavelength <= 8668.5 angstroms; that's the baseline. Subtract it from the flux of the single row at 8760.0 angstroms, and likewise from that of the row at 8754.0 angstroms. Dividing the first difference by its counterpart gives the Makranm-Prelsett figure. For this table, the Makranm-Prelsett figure 2.5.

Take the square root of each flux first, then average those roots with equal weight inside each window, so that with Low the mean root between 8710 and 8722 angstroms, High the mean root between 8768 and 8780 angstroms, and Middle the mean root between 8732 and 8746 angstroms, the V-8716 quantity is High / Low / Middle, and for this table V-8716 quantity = 0.303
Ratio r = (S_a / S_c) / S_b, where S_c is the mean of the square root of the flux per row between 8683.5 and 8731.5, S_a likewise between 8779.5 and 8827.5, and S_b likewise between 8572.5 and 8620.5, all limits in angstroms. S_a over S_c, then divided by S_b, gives 0.306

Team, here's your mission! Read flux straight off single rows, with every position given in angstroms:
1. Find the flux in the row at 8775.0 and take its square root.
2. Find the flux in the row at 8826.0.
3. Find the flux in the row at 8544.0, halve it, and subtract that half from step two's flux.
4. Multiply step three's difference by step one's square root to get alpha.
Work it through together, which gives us 19.0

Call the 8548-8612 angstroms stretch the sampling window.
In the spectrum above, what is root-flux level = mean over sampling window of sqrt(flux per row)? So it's 3.27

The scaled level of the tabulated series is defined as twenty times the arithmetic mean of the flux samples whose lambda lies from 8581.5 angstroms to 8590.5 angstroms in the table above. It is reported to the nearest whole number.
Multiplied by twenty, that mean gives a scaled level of 213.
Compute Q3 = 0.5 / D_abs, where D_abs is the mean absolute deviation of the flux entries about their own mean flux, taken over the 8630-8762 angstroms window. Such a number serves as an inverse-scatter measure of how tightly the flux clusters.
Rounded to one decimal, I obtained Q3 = 1.8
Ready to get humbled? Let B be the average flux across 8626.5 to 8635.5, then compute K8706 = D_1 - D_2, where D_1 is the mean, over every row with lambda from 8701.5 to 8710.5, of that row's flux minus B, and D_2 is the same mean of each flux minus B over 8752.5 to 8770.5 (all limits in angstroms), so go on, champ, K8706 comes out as 0.09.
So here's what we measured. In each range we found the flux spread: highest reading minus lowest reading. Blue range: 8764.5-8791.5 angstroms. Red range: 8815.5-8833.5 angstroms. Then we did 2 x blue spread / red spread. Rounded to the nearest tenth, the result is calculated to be 1.5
